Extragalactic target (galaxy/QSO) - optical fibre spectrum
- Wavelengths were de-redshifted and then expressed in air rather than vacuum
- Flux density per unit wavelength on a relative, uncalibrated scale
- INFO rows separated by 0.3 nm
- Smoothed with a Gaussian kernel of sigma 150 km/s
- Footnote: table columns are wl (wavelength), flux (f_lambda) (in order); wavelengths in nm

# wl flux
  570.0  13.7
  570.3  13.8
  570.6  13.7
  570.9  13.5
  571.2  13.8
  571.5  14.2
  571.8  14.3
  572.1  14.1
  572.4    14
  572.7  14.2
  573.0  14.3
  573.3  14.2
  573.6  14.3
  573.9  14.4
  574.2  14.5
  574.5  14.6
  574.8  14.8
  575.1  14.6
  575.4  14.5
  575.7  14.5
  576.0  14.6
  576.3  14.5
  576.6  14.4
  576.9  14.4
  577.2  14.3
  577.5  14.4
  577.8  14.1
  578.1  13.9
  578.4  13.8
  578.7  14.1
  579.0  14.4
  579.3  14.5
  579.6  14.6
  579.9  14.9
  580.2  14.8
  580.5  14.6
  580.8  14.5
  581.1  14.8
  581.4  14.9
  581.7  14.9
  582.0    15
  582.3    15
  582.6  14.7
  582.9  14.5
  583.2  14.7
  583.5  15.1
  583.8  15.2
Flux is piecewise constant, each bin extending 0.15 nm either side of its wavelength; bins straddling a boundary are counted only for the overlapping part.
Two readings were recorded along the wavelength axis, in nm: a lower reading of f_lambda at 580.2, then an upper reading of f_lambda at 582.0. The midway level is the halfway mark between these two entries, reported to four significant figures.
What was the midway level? 14.90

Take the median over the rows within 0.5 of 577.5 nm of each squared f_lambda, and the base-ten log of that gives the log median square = 2.31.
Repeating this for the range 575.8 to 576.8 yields 2.32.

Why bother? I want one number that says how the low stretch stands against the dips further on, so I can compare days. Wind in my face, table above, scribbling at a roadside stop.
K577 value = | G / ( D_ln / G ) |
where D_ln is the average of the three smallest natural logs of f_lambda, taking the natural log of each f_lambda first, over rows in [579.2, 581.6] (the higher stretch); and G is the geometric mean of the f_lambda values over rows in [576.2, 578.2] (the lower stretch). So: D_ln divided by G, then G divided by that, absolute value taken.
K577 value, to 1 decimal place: 76.2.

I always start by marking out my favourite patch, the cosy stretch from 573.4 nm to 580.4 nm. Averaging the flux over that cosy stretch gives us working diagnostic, 14.43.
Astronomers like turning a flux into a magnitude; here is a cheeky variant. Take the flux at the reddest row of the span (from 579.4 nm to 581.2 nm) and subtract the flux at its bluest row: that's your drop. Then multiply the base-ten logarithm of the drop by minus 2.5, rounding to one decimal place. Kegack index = 1.7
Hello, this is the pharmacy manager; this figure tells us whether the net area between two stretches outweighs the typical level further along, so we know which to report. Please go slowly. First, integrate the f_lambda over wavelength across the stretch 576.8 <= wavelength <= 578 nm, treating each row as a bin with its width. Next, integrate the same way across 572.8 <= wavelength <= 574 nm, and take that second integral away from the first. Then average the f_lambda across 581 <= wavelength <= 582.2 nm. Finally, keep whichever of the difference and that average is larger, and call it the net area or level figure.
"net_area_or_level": 14.9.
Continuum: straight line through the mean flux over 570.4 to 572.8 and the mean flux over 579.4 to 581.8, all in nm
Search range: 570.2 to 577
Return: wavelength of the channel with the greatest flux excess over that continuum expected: 574.8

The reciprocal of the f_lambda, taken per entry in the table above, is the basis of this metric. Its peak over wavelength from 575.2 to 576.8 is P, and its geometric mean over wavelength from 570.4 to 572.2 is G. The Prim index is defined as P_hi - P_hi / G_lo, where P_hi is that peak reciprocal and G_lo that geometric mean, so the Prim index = -0.898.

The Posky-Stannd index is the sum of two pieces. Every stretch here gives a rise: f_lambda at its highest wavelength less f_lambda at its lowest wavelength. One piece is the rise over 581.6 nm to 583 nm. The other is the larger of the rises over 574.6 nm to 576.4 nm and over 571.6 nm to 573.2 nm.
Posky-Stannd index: -0.4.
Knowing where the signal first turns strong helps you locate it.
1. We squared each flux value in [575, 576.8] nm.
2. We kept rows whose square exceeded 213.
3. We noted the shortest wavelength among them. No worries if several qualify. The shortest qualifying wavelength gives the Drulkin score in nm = 575.1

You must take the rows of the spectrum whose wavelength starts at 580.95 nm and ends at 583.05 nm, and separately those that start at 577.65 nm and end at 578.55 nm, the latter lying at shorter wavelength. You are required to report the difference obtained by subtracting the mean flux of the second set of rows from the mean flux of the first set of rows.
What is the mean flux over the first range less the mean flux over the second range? 0.90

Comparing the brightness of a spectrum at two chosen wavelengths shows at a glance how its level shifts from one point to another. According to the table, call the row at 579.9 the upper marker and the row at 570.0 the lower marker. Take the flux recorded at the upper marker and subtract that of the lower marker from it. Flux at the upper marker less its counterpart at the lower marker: 1.2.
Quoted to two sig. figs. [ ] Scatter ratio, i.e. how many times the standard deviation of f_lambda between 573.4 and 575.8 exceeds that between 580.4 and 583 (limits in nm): 0.74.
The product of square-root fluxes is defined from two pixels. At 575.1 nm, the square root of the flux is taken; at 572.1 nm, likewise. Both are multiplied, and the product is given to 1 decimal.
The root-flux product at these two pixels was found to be 14.3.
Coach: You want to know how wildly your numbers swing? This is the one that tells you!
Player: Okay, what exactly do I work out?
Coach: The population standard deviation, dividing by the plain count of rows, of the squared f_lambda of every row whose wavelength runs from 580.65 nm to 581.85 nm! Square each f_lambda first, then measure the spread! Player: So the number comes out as 5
